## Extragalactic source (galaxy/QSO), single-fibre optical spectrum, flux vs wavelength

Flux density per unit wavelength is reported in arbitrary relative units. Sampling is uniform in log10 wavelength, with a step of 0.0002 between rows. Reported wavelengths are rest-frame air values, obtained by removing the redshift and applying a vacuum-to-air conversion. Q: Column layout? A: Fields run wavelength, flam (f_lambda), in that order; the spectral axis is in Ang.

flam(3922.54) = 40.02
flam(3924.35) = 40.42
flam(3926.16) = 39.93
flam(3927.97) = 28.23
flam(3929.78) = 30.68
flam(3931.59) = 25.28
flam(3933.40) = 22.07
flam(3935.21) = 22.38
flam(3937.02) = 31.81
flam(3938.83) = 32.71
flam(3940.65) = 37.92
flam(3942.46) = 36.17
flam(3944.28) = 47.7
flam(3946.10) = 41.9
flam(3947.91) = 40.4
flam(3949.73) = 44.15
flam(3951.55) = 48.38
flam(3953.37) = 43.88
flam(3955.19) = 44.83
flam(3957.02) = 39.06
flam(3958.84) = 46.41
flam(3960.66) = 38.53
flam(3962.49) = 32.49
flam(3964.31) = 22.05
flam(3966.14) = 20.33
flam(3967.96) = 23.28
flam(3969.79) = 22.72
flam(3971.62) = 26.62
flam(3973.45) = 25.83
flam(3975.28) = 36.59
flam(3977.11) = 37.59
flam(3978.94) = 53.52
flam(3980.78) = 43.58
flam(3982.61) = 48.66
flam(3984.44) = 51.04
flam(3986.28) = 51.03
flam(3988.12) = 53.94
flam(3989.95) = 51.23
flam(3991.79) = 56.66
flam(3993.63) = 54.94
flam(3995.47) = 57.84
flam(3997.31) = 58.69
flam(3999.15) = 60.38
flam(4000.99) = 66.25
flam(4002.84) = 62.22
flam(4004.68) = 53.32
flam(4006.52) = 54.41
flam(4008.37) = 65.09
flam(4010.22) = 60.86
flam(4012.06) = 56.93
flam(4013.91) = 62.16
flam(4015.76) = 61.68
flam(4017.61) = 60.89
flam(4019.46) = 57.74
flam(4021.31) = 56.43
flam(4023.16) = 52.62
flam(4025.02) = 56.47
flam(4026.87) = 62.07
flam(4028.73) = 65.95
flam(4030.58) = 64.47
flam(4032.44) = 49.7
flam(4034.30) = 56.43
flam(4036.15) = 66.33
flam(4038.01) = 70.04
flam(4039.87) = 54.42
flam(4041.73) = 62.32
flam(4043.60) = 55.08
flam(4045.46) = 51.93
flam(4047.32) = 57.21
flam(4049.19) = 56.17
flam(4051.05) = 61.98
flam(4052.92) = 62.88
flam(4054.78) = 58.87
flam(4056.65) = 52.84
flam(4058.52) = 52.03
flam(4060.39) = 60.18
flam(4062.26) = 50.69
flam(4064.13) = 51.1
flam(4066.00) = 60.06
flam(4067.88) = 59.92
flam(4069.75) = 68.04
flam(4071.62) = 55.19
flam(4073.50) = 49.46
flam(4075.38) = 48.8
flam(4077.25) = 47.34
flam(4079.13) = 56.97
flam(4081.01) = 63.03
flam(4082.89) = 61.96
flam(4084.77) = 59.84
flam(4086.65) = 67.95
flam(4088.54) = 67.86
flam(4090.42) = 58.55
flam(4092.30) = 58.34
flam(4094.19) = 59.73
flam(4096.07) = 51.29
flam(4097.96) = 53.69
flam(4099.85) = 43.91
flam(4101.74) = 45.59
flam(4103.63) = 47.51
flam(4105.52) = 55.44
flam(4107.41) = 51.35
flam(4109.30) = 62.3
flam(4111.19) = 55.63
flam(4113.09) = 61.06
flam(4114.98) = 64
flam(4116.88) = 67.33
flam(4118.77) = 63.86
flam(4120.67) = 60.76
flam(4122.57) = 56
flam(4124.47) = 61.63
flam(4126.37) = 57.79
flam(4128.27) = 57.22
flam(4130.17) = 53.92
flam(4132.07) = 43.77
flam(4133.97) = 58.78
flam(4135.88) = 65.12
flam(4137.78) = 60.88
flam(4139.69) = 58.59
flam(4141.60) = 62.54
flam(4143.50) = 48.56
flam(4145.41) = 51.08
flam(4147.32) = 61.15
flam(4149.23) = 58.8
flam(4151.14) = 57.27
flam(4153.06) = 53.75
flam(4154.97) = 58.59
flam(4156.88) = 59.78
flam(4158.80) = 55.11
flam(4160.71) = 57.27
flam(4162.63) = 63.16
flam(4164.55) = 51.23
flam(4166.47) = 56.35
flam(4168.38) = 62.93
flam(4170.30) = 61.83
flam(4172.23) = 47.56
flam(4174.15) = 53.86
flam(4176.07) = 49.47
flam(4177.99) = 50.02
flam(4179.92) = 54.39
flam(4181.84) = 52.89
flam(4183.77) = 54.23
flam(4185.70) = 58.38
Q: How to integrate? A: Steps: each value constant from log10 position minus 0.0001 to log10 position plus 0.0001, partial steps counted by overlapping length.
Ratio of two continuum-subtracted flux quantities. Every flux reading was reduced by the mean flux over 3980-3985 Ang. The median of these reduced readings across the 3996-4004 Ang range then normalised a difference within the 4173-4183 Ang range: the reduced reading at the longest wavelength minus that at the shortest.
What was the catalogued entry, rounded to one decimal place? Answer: -0.1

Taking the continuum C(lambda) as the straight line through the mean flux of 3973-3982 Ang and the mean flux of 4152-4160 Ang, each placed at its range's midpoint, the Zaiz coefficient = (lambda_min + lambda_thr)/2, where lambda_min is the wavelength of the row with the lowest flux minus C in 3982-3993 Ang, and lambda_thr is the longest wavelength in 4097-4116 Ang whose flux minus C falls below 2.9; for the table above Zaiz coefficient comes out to 4045.0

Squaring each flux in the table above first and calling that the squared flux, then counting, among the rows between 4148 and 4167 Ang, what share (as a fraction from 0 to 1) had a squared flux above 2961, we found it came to 0.80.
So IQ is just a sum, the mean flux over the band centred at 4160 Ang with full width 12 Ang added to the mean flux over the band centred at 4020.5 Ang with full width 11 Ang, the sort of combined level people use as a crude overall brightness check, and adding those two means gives 115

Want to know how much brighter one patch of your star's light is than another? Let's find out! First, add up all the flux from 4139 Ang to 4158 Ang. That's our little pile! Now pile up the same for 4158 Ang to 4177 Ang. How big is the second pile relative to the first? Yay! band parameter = 0.98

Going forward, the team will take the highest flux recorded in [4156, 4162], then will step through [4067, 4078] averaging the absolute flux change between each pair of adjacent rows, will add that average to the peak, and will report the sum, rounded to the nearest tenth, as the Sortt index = 65.5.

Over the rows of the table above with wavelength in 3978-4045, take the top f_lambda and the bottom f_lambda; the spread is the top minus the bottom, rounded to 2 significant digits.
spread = 26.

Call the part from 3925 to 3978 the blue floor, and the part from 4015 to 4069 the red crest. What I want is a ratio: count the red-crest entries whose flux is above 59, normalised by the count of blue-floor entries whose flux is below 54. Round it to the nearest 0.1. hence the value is 0.4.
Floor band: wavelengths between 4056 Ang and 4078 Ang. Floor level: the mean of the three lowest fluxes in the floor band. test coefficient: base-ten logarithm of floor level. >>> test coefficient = 1.69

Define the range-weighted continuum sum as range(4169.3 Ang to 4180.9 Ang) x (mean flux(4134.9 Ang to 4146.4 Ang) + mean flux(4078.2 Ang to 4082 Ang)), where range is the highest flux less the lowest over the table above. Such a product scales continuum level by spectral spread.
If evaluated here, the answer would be 1681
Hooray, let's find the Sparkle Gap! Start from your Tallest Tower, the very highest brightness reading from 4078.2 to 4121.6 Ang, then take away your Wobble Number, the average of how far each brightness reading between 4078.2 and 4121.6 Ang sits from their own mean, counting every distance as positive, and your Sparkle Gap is 63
